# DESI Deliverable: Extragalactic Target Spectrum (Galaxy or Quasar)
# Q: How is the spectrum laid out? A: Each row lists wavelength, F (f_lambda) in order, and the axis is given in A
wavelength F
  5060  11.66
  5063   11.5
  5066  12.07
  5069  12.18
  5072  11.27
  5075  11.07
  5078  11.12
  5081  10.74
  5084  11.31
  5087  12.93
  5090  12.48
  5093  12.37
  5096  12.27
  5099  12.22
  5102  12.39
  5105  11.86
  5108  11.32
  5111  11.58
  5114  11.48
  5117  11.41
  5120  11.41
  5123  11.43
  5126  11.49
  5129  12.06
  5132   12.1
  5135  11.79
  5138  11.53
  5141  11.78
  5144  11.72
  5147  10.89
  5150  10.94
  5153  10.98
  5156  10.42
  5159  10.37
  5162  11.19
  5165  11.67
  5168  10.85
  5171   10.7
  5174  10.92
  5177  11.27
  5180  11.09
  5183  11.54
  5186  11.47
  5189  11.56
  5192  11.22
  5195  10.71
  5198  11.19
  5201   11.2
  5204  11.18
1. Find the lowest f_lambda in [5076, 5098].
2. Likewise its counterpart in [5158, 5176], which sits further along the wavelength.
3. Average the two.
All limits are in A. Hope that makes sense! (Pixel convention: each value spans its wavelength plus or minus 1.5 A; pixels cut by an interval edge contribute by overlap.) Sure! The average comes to 10.6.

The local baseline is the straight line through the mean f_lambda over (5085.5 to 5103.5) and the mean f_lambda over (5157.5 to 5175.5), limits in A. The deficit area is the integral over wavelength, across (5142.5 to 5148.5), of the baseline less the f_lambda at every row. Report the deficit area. 0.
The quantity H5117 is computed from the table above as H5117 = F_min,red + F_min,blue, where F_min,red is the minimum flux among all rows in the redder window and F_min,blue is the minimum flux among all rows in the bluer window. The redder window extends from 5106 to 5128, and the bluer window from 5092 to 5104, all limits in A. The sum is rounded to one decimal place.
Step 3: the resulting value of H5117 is 23.5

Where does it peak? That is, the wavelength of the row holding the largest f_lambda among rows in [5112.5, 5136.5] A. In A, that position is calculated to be 5132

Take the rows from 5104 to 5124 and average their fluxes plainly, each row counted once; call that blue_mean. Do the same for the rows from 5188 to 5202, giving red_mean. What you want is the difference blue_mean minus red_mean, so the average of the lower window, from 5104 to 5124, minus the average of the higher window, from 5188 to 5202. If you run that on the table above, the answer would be 0.3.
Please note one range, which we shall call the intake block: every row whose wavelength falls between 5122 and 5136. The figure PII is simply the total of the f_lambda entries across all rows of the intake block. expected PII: 59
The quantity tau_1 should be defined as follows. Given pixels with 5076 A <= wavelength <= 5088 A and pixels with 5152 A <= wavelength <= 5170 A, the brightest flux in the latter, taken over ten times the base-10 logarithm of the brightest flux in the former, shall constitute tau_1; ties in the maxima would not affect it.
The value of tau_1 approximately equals 1.05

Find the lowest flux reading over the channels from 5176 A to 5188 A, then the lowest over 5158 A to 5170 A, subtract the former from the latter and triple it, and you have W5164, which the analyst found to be -2.2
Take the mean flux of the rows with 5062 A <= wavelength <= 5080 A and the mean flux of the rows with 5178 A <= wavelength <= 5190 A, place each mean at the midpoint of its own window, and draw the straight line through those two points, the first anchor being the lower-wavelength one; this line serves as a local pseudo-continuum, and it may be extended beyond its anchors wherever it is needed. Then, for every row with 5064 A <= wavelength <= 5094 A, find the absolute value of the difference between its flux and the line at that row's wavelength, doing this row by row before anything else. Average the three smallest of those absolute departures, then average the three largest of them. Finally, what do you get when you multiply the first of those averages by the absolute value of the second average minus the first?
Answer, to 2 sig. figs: 0.23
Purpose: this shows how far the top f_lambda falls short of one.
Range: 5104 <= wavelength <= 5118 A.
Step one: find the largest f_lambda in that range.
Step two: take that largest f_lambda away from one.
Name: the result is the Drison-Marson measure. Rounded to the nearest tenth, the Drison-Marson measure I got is -10.9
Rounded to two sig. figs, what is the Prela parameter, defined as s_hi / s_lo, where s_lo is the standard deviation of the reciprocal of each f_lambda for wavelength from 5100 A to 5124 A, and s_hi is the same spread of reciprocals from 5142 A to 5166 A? 1.6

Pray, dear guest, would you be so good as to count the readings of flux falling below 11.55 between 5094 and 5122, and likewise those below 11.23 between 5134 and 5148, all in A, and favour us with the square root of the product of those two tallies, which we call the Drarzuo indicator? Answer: 2.0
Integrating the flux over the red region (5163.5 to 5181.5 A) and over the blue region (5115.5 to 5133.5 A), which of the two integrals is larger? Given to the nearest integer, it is 210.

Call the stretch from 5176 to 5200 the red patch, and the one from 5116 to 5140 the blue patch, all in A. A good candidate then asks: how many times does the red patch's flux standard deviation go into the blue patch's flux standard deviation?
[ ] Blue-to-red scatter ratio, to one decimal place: 1.0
